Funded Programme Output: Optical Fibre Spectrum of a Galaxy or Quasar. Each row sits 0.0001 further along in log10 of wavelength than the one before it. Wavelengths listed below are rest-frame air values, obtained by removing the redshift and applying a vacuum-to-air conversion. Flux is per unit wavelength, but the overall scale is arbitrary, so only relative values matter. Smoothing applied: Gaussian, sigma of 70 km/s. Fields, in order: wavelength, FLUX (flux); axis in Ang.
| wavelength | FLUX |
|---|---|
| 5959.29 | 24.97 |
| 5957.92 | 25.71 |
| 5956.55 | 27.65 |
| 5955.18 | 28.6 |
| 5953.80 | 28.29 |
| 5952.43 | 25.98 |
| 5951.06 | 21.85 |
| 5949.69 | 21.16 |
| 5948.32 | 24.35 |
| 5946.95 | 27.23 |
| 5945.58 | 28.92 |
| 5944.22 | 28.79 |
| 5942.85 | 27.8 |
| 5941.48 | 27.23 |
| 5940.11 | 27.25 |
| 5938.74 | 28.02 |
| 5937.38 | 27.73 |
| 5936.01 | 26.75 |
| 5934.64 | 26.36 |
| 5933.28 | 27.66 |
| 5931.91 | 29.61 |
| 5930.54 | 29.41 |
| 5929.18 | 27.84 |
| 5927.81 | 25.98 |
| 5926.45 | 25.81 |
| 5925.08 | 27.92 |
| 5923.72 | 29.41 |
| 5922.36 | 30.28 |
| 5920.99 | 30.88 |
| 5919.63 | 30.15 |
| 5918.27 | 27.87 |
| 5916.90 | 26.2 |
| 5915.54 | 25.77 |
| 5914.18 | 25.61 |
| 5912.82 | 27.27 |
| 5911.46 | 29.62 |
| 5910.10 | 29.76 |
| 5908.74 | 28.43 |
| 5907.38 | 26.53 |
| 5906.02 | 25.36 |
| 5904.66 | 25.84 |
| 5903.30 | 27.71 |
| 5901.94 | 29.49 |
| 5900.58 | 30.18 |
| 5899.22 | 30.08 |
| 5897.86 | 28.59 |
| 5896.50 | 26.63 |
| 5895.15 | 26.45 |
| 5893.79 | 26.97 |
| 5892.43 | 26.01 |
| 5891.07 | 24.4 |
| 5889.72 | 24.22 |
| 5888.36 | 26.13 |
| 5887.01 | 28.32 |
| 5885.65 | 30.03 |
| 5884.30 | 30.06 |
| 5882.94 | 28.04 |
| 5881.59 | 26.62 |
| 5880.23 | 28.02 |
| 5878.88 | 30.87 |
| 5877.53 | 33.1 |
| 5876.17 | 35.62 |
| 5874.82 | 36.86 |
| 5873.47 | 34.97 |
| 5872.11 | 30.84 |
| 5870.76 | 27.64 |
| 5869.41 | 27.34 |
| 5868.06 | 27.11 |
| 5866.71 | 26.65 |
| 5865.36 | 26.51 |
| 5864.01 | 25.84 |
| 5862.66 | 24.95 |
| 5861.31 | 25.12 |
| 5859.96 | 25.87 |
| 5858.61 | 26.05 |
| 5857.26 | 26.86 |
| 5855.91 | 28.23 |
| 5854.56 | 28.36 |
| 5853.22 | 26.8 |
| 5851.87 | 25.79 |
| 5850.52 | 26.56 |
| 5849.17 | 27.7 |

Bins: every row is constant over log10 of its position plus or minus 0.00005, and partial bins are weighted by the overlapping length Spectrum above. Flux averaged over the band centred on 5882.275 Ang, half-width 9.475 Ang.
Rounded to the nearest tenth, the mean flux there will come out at 29.8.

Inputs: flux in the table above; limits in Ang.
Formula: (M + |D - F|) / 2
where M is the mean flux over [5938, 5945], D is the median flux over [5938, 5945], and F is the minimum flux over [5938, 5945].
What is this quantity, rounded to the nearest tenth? 14.2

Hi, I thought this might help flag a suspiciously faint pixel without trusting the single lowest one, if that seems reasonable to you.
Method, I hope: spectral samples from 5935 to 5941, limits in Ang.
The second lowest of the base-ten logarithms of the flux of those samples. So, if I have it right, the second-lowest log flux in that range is 1.435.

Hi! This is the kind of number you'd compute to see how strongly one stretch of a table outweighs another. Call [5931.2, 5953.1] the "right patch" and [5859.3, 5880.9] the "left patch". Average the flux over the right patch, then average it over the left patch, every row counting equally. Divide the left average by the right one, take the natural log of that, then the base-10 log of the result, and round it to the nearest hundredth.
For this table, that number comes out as -1.04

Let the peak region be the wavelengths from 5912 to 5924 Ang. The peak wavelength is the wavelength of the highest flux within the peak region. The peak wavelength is 5920.99 Ang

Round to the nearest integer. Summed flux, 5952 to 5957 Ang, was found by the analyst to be 111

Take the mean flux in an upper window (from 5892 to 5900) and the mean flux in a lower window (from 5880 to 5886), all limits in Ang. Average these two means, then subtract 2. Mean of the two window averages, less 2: 26.0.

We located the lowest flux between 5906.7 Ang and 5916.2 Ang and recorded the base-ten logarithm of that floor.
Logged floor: 1.41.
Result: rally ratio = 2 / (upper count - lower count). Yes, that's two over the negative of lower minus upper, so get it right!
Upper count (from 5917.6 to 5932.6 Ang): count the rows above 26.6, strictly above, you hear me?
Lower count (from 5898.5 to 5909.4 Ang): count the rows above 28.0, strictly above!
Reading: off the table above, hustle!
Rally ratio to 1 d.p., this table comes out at 0.4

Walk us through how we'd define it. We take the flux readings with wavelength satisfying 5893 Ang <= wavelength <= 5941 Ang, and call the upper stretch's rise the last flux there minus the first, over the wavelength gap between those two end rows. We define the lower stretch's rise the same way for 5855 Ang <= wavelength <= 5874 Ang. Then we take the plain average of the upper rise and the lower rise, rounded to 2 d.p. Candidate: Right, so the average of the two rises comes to 0.19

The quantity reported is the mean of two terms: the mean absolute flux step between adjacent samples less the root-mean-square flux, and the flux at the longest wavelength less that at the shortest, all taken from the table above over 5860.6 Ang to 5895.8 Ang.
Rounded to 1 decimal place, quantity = -12.9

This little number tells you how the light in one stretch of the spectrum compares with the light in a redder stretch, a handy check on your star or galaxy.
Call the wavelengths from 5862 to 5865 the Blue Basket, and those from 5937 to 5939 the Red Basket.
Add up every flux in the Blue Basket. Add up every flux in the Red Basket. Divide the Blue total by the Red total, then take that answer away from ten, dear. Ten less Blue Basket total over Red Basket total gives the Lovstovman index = 9.09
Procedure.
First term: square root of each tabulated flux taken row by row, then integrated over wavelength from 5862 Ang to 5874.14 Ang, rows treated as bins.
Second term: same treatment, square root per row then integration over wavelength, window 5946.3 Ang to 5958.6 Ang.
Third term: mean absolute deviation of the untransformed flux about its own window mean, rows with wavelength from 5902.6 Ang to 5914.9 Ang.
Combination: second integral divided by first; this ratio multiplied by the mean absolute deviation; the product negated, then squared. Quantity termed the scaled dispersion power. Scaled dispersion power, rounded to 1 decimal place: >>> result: 1.7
